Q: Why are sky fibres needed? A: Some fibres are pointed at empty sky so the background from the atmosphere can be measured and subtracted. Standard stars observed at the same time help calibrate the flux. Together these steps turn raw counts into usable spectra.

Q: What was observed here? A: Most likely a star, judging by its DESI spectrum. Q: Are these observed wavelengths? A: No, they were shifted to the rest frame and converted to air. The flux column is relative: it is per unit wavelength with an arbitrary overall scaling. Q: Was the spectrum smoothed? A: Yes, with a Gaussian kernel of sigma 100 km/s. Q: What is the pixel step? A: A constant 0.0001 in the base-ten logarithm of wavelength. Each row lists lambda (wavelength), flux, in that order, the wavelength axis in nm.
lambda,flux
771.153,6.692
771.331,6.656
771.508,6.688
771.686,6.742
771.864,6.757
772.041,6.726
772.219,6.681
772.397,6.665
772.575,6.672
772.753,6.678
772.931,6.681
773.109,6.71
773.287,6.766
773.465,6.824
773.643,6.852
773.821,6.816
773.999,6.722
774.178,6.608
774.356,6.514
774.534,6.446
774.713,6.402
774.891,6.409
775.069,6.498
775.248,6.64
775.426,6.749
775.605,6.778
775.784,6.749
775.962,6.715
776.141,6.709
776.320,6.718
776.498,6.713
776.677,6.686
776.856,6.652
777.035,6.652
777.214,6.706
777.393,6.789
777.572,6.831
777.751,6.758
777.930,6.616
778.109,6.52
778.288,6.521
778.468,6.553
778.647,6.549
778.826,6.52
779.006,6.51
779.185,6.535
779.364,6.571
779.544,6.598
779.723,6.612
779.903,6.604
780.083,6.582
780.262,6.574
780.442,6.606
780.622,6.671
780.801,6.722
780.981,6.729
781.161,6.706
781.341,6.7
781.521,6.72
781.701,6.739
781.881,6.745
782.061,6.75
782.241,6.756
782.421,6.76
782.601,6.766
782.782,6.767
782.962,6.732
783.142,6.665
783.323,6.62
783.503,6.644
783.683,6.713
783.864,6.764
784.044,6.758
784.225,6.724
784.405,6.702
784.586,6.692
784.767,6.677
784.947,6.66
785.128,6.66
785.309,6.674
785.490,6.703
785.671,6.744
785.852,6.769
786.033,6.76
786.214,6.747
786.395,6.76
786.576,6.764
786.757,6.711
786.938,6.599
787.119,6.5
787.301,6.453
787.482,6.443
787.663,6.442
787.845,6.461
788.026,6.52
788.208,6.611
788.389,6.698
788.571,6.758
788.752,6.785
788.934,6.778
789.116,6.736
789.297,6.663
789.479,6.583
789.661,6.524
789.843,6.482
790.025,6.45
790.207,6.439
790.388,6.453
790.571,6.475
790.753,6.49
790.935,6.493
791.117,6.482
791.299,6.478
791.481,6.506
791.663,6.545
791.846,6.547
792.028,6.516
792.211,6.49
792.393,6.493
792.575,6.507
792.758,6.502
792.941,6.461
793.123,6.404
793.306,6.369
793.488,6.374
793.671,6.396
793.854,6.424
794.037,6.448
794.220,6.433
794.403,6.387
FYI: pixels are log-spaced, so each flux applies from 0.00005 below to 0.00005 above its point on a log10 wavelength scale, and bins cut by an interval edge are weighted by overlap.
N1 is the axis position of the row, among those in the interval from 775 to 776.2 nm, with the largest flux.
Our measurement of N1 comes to 775.605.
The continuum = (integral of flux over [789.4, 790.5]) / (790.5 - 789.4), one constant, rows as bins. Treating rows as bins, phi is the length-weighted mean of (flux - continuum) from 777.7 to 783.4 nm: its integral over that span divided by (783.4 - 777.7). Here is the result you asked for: 0.165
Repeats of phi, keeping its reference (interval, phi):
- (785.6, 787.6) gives 0.171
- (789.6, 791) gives -0.010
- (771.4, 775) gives 0.183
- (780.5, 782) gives 0.231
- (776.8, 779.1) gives 0.144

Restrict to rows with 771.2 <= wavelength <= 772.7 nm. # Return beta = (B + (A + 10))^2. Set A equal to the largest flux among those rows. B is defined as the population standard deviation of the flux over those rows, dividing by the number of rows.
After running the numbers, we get 282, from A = 6.757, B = 0.04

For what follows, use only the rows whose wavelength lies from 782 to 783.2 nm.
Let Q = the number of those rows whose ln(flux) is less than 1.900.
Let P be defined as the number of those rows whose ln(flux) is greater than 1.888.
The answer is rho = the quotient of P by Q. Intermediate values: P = 7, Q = 1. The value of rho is 7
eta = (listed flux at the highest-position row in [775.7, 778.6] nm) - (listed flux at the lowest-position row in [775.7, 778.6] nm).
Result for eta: -0.20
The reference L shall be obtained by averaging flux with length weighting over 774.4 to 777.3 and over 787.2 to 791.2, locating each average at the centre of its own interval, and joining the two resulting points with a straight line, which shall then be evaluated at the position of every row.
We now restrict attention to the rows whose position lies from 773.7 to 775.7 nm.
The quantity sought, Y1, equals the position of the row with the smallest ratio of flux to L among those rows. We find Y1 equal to 774.713 nm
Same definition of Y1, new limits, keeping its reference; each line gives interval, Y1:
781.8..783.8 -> 783.323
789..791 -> 790.207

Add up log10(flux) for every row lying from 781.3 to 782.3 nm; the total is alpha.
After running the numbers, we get 4.97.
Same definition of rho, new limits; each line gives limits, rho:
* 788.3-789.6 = 3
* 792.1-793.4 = 0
